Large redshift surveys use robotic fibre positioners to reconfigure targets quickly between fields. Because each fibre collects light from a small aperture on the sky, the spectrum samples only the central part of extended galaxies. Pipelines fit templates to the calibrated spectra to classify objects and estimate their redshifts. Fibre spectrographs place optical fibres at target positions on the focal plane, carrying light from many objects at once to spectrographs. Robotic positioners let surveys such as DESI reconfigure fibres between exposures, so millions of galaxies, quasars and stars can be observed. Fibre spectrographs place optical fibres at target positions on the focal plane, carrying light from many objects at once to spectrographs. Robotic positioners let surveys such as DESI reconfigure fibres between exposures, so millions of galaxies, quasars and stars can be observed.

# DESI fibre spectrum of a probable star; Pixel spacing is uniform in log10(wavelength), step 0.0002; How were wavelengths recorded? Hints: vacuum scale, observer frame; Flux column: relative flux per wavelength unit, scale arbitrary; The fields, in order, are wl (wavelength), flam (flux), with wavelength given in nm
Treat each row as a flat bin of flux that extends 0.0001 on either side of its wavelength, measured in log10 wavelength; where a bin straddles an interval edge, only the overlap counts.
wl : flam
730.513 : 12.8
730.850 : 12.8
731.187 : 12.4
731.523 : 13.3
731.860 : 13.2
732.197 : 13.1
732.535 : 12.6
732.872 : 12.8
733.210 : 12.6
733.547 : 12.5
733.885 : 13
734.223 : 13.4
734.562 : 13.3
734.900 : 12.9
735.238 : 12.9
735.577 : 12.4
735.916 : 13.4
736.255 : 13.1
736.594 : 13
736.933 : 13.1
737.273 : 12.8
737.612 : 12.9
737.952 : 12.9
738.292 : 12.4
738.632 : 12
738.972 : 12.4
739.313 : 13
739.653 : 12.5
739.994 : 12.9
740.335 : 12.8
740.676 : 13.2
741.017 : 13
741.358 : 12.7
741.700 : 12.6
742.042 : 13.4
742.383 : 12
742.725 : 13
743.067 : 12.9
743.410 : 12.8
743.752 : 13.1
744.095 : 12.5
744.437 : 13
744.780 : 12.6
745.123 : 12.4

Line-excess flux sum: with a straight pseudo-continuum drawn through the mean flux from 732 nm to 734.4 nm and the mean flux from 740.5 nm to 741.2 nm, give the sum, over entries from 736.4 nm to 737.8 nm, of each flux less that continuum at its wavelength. -0.1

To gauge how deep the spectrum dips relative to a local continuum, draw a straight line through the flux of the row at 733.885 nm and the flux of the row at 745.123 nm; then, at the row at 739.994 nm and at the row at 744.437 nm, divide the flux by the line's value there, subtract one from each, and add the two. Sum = 0.06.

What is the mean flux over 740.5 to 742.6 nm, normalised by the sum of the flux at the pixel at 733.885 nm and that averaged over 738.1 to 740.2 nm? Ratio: 0.502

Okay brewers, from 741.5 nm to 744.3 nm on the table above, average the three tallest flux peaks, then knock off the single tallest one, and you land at -0.233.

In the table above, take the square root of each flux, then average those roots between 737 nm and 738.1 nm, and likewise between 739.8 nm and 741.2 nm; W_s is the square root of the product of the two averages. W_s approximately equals 3.595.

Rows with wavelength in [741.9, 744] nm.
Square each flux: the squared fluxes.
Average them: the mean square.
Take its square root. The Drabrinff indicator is 12.9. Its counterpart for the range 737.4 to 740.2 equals 12.6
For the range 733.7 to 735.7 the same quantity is 13.0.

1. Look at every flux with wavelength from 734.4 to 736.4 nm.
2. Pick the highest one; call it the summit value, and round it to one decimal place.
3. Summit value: 13.4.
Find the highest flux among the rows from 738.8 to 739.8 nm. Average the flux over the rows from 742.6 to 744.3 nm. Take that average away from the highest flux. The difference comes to 0.14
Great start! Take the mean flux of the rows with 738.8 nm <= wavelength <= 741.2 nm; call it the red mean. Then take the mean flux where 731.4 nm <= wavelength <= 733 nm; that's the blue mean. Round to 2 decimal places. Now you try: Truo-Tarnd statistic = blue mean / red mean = 1.01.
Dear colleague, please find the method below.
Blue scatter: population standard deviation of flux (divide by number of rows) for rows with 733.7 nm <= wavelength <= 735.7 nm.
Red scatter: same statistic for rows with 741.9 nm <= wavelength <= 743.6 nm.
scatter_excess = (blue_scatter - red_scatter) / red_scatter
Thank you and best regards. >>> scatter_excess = -0.29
